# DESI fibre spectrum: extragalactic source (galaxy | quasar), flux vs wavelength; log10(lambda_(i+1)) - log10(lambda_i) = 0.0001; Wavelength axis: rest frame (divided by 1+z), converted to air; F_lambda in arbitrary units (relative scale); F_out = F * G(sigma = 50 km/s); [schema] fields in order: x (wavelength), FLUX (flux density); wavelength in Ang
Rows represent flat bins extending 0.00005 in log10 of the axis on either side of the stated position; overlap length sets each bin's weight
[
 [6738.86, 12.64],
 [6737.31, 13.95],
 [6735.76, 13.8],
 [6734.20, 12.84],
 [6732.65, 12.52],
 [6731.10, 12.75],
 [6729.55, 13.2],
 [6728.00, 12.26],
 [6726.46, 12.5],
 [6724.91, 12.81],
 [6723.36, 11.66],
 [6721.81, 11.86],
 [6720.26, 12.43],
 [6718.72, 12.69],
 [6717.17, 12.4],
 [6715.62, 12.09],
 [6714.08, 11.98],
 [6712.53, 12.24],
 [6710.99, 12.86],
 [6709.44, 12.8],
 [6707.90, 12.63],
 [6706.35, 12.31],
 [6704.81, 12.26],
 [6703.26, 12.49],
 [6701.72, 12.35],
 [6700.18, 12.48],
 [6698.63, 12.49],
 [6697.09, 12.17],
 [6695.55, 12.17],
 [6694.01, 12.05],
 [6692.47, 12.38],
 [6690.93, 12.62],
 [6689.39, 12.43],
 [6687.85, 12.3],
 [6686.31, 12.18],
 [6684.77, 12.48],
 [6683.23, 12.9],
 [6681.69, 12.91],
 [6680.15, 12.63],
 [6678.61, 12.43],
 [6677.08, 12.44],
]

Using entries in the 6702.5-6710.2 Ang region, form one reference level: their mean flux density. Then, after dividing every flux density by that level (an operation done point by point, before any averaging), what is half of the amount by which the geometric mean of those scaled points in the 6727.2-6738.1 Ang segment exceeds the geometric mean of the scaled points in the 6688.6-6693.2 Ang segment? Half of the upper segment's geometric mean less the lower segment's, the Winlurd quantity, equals 0.022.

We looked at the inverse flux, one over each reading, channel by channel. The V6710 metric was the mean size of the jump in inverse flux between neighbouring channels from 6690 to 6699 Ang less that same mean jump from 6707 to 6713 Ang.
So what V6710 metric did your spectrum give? -0.0005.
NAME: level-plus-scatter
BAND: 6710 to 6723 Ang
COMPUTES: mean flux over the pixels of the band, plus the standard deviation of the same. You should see 12.6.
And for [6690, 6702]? 12.5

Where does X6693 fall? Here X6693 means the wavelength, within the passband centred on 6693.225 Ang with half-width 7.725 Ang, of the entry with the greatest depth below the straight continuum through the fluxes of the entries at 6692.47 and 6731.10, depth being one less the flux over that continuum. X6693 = 6694.01 Ang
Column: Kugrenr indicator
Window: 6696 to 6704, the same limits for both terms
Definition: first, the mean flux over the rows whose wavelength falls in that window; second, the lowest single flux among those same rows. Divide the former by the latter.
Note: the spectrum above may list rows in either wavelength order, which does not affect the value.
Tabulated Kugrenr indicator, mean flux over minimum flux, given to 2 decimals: 1.02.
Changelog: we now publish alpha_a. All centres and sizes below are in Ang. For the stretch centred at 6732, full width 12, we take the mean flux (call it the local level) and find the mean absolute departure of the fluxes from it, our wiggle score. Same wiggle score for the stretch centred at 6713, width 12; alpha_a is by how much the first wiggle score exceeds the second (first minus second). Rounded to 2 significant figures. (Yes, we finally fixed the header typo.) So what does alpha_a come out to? 0.22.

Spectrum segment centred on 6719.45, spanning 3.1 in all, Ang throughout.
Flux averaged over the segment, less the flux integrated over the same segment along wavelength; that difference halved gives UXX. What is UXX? -13.2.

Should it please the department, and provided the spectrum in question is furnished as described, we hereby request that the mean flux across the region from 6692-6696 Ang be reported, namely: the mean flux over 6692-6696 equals 12.20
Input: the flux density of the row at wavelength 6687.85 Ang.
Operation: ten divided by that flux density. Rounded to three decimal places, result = 0.813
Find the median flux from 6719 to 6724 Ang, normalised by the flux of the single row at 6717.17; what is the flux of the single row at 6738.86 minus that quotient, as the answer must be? 11.7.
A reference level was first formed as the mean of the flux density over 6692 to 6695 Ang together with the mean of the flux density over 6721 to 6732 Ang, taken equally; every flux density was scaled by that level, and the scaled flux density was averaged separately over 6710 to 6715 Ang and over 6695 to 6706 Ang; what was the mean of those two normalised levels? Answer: 1.00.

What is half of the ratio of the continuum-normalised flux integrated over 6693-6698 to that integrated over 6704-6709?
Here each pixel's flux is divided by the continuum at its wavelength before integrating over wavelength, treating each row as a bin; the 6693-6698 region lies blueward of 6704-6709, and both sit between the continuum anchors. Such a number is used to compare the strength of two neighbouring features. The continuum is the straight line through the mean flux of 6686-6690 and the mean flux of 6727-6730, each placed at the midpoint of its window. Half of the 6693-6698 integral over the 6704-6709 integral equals 0.49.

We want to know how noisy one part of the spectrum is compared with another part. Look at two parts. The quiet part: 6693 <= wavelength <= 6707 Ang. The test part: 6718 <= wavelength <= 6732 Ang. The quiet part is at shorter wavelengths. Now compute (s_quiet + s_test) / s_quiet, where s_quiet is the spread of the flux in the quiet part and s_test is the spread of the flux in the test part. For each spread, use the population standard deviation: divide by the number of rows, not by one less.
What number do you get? 4.0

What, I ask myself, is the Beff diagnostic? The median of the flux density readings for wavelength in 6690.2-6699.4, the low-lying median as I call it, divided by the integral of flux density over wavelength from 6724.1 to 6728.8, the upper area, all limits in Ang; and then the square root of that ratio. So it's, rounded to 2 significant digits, 0.46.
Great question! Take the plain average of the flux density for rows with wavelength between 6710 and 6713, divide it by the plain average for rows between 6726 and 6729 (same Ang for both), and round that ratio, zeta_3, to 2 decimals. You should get 1.01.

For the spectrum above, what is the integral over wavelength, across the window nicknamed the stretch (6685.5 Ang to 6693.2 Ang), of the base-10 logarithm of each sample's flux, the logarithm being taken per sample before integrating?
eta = 8.42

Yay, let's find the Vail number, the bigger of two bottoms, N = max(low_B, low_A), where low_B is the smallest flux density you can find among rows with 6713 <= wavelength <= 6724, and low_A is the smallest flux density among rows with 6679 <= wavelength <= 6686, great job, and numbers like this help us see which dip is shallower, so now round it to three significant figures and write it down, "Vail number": 12.5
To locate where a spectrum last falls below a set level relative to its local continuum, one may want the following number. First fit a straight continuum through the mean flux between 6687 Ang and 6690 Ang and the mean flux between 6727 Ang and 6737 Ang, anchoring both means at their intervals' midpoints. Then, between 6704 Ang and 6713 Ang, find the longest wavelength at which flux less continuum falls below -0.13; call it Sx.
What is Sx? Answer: 6712.53 Ang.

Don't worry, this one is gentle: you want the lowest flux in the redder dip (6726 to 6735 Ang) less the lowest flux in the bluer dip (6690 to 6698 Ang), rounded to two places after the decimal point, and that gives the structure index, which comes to 0.21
